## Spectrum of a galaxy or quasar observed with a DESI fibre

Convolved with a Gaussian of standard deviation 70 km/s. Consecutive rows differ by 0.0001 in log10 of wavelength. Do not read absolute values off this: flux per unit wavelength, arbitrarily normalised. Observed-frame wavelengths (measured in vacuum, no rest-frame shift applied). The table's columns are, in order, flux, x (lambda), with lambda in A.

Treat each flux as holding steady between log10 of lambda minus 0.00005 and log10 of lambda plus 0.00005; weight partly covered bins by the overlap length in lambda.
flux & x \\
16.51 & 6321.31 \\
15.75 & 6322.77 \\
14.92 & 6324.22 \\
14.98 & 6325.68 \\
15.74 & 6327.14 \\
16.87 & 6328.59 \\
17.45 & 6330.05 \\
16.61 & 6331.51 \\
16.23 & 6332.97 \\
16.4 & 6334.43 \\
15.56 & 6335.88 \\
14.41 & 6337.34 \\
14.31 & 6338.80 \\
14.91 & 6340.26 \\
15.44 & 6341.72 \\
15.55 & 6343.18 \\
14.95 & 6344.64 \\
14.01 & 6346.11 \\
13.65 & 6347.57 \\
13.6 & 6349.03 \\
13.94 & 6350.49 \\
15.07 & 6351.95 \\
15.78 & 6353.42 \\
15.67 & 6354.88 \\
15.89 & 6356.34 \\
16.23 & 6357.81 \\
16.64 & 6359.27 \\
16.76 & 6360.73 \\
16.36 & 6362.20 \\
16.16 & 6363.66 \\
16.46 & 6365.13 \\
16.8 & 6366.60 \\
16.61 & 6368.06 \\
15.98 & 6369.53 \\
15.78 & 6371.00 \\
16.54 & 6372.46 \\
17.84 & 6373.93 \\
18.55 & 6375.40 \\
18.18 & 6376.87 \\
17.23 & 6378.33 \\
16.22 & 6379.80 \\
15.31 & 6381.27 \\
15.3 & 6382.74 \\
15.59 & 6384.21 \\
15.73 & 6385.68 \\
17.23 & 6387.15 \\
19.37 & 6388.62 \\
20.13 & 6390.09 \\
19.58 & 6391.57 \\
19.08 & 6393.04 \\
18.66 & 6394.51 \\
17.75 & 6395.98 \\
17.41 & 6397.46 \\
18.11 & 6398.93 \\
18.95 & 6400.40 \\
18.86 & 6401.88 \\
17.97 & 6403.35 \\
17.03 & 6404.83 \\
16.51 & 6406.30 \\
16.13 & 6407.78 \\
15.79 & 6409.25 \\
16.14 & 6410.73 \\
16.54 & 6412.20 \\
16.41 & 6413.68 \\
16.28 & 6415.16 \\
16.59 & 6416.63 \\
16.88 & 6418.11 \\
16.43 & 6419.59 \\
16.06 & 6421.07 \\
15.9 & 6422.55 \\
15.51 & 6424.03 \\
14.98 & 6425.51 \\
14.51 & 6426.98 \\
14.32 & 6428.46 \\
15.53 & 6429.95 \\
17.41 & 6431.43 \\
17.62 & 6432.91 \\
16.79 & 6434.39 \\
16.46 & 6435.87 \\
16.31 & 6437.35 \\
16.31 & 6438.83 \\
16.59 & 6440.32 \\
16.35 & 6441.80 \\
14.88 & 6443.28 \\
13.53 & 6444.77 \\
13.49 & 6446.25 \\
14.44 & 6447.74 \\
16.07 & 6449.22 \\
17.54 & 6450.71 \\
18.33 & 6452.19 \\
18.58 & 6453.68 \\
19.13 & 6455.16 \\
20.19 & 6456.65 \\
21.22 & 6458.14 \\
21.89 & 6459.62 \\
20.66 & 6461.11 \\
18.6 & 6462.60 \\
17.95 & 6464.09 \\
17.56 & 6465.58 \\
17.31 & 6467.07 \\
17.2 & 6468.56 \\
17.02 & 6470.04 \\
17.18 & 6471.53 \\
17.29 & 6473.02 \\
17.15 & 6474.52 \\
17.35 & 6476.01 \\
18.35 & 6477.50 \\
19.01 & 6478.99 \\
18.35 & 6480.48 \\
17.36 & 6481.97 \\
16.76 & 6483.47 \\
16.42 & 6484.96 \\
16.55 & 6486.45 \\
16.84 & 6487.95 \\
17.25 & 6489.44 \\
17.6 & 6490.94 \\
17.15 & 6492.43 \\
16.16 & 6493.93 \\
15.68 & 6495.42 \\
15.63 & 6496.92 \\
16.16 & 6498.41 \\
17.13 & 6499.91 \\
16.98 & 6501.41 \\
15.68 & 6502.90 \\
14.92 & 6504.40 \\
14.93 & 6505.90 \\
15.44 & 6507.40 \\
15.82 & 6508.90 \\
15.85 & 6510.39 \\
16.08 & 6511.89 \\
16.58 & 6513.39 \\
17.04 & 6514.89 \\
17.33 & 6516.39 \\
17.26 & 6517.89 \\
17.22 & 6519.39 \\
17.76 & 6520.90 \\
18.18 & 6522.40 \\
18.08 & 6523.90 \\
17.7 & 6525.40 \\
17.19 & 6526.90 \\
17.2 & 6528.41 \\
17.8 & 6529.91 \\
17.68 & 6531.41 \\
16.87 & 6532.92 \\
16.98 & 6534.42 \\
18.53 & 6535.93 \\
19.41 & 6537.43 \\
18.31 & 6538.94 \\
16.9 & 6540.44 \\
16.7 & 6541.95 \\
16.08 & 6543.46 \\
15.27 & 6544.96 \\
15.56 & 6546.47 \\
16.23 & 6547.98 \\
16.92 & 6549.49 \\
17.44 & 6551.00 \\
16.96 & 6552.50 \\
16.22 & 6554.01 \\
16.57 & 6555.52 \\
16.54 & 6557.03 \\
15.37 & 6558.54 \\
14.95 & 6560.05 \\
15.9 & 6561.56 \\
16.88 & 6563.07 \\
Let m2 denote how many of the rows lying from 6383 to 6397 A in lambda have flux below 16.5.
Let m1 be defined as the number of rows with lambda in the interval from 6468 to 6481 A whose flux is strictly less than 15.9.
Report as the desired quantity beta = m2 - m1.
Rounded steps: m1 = 0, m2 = 2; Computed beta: 2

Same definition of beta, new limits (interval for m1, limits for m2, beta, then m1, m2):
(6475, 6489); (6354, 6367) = 6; 0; 6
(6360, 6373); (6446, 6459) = 2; 1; 3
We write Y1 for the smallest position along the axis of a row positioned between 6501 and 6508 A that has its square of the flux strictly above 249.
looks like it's 6501.41 A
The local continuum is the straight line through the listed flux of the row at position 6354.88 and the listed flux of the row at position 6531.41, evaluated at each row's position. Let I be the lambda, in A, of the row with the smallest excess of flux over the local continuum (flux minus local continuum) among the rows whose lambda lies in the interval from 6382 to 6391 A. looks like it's 6382.74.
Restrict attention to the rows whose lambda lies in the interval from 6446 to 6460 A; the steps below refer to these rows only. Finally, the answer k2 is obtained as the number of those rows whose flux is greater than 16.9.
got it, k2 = 7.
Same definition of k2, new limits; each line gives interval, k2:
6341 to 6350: 0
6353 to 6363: 0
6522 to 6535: 8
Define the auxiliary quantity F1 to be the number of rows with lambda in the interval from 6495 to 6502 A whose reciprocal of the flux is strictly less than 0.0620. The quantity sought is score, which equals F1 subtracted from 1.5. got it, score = -1.5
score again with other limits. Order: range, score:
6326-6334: -2.5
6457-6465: -3.5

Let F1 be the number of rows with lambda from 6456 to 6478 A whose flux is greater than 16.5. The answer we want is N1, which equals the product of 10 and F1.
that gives 150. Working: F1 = 15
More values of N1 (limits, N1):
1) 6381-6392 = 40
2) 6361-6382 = 70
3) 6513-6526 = 90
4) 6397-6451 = 150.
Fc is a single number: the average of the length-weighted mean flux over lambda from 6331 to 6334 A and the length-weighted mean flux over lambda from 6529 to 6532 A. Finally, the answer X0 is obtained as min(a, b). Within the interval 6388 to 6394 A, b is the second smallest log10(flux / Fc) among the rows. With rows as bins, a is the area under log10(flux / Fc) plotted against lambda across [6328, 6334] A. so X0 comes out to -0.05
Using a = -0.05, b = 0.05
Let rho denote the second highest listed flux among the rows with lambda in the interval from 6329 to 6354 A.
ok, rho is 16.61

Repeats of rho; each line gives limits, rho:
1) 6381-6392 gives 19.58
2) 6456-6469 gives 21.22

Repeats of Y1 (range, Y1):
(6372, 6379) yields 6372.46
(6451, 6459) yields 6452.19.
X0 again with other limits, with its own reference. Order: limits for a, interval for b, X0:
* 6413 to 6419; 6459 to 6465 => -0.08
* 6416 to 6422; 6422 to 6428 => -0.09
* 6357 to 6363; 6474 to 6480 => -0.09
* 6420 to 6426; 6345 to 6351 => -0.22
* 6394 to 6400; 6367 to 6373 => -0.03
